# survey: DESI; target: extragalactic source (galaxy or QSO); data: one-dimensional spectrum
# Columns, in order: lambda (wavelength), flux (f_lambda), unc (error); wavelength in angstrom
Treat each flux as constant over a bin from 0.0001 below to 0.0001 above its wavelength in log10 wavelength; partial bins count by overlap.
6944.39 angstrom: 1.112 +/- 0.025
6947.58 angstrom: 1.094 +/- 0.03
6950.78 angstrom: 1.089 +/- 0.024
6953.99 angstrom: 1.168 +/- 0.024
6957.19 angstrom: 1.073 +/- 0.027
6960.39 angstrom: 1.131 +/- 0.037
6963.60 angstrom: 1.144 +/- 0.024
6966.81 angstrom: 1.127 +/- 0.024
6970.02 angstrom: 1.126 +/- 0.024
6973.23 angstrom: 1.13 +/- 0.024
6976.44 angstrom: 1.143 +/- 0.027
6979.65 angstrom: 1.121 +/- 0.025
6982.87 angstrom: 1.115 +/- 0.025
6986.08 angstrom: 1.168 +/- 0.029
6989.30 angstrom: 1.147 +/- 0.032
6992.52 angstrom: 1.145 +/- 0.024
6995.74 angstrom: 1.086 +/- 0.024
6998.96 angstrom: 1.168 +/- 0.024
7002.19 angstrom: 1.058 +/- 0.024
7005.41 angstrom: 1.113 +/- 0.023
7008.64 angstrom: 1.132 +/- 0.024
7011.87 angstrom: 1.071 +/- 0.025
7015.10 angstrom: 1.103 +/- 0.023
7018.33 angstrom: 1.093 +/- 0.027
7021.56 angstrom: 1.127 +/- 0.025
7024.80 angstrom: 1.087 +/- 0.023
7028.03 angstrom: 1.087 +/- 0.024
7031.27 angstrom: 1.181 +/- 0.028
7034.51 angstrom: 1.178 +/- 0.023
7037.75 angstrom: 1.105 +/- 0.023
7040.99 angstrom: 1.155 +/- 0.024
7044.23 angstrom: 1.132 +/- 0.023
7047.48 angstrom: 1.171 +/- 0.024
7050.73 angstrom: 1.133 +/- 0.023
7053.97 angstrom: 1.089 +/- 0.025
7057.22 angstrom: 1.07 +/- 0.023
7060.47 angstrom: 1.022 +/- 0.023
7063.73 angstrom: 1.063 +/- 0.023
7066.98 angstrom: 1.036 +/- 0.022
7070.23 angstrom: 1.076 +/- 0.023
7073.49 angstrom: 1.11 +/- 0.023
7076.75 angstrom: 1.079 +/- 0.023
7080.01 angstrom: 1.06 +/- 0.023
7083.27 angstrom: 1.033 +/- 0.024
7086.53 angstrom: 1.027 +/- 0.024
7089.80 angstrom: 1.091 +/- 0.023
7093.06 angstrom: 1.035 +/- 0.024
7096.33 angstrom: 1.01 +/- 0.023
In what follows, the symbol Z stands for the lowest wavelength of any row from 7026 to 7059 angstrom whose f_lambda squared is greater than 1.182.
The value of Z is 7031.27 angstrom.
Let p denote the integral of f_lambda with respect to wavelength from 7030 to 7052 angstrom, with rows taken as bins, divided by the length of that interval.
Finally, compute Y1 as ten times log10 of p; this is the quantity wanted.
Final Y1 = 0.61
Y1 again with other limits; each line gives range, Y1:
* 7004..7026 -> 0.43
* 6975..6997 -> 0.54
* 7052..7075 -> 0.28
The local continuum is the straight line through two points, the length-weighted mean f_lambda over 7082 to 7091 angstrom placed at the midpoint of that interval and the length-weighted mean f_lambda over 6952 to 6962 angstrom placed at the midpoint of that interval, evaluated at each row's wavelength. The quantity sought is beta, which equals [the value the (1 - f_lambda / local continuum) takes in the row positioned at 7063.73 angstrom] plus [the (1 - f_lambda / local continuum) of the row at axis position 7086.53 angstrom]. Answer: 0.02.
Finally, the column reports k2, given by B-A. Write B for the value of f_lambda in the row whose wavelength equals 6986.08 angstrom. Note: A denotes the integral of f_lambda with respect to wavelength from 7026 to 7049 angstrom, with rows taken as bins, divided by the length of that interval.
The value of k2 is 0.025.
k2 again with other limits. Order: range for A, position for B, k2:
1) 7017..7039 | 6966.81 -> 0.004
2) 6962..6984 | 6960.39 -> 0.001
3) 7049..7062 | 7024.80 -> 0.007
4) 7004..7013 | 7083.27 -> -0.073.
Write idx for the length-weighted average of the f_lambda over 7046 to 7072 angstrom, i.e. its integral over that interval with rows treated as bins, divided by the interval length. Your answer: 1.08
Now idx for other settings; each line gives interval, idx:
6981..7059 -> 1.12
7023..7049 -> 1.14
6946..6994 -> 1.13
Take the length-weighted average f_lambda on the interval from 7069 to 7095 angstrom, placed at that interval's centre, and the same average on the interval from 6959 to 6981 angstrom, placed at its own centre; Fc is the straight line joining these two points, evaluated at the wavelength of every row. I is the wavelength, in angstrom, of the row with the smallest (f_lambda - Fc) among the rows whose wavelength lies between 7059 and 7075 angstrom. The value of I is 7060.47 angstrom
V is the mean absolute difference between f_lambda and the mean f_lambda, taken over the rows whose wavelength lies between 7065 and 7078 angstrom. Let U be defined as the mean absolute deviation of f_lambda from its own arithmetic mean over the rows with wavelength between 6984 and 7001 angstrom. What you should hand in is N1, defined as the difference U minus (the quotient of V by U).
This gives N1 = -0.84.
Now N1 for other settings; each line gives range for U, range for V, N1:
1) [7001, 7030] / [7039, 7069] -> -2.30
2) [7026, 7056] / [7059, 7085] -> -0.69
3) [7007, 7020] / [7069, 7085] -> -1.11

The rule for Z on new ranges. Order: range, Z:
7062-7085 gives 7073.49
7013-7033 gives 7015.10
